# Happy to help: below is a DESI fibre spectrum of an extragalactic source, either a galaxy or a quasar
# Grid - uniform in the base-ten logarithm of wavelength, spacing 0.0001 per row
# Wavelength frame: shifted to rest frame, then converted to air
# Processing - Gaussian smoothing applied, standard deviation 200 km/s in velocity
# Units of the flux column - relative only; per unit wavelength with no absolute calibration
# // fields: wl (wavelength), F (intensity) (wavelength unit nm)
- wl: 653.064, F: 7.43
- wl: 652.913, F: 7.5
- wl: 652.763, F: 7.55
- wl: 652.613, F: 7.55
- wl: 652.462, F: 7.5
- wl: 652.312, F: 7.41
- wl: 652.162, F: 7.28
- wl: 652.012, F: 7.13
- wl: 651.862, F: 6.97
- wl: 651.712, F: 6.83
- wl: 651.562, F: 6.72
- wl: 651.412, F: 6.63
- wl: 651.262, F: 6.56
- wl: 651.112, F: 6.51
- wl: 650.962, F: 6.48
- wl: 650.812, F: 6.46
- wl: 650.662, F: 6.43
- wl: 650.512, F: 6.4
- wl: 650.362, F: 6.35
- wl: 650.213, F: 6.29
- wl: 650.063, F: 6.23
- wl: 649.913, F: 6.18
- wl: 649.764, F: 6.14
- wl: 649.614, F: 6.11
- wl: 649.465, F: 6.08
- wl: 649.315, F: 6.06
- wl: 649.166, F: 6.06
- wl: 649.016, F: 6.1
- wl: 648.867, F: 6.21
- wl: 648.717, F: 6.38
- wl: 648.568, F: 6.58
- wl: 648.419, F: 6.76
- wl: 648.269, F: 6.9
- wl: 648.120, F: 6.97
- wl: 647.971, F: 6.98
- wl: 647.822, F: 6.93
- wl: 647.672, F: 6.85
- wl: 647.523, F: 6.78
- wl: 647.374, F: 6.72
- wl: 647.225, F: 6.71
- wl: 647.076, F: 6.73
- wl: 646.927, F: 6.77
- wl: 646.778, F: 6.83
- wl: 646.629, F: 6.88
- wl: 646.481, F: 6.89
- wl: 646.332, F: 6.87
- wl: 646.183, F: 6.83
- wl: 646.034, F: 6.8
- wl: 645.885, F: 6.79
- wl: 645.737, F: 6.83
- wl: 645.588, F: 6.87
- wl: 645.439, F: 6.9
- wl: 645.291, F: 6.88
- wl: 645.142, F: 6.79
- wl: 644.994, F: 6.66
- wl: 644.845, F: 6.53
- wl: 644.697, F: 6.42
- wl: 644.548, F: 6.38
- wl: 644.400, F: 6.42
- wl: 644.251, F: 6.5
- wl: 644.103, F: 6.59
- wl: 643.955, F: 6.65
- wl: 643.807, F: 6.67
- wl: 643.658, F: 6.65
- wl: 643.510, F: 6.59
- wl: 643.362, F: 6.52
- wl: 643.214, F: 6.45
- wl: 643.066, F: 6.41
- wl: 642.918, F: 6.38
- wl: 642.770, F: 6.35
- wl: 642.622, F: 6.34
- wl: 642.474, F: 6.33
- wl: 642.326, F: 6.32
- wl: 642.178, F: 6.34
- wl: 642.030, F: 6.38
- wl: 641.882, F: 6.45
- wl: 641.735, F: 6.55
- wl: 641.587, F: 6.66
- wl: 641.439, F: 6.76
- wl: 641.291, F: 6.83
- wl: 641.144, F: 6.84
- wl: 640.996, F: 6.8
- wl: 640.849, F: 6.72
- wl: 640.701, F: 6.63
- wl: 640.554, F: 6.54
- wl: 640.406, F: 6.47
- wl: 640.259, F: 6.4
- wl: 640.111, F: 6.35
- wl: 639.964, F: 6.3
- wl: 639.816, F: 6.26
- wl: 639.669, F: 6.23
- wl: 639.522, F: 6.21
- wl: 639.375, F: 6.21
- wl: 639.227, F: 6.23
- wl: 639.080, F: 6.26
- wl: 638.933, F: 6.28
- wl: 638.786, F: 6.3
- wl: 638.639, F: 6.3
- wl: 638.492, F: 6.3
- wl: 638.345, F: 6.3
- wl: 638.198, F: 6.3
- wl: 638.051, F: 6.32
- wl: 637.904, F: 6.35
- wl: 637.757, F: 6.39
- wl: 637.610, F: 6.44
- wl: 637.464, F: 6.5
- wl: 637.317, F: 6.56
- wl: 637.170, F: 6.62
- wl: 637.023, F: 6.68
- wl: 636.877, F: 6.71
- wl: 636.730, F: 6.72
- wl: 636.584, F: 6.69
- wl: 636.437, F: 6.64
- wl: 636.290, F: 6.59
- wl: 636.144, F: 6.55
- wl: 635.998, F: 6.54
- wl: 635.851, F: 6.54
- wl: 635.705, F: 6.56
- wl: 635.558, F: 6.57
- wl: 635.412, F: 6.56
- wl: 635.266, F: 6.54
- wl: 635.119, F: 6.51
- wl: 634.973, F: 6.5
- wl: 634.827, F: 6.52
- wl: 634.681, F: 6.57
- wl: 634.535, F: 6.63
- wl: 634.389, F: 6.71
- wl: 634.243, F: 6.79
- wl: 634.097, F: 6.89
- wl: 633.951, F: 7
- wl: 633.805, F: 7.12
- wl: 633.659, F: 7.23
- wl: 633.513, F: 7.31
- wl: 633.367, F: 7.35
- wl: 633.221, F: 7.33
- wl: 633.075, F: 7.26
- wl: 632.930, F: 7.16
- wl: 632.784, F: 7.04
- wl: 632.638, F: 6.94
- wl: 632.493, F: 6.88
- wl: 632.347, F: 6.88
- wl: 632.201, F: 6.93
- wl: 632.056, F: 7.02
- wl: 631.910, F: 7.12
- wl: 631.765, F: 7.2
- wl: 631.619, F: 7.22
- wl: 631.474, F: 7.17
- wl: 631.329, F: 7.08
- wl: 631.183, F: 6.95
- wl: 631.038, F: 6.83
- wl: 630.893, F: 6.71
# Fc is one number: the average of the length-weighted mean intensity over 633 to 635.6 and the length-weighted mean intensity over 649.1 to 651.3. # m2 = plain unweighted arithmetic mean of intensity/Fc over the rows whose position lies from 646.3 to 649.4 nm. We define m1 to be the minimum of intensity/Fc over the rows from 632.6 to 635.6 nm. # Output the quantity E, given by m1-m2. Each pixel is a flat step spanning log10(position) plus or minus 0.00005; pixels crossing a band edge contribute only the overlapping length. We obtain -0.025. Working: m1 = 0.989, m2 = 1.01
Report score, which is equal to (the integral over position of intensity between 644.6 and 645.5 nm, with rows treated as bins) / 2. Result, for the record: 3.01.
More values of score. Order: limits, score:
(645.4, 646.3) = 3.07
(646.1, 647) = 3.08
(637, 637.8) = 2.61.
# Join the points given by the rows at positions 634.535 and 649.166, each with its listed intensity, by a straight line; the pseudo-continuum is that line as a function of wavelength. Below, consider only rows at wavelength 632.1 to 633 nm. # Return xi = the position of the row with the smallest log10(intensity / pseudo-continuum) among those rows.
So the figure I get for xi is 632.347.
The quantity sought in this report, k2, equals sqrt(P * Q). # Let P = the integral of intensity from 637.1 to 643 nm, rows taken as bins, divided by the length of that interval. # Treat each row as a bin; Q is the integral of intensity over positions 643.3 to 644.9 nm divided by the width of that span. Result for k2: 6.48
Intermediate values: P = 6.43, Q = 6.54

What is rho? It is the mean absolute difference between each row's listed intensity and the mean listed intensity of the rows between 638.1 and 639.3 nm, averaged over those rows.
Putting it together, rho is 0.02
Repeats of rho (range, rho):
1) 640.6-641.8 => 0.08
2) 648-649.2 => 0.31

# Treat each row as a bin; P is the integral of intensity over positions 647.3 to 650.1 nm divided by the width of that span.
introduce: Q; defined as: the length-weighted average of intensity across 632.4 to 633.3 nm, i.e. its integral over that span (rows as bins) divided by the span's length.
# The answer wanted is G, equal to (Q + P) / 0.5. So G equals 27.2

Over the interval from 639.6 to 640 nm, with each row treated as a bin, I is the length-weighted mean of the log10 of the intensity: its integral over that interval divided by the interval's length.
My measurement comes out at 0.80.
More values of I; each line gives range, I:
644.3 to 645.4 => 0.82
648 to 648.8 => 0.83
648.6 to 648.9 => 0.80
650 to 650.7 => 0.80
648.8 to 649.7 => 0.79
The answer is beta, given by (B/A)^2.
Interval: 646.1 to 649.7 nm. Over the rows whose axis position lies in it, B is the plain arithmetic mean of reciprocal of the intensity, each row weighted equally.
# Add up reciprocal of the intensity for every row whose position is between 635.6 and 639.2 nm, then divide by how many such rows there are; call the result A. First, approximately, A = 0.154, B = 0.151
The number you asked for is 0.96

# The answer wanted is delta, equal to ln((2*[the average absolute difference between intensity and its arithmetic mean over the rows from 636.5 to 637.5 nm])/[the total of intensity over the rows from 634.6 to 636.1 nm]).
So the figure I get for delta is -6.2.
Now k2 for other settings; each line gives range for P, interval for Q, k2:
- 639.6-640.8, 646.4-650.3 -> 6.47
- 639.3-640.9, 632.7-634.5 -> 6.73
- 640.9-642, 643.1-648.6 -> 6.71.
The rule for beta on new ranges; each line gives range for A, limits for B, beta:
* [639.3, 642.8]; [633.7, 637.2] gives 0.94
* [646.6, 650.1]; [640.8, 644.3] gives 0.99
